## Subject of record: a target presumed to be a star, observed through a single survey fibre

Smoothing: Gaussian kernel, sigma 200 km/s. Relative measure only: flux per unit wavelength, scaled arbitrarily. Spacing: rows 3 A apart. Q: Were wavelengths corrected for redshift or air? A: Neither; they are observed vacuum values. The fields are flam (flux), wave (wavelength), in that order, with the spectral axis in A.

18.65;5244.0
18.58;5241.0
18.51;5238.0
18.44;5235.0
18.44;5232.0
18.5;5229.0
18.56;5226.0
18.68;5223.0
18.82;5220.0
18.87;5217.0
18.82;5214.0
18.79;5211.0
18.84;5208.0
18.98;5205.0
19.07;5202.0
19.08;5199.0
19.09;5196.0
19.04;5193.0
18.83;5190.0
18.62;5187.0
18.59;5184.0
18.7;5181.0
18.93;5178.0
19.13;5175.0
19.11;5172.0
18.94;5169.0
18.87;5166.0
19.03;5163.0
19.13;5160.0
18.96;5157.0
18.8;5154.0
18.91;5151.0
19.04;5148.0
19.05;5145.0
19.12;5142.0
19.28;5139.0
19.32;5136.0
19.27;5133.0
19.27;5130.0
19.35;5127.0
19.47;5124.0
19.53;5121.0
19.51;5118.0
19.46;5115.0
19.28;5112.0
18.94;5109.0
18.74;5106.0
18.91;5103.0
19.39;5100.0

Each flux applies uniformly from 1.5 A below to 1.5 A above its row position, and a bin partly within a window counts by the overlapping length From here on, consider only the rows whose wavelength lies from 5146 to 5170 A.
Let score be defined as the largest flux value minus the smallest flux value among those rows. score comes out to 0.330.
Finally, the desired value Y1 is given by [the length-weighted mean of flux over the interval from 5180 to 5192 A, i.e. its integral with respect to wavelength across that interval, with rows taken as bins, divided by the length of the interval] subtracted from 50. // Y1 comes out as 31.3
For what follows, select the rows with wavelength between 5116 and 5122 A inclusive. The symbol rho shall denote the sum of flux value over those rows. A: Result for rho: 39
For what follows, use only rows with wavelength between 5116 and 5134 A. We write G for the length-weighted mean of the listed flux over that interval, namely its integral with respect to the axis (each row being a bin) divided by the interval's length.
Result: 19.4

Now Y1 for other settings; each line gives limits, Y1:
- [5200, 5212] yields 31.1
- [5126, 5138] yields 30.7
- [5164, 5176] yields 31.0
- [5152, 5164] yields 31.0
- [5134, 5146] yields 30.8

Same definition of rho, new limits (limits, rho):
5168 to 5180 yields 76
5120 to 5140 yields 135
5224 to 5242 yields 111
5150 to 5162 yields 76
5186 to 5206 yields 133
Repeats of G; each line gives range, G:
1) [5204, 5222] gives 18.8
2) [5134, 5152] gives 19.1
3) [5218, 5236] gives 18.6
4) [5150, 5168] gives 19.0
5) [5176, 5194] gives 18.8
